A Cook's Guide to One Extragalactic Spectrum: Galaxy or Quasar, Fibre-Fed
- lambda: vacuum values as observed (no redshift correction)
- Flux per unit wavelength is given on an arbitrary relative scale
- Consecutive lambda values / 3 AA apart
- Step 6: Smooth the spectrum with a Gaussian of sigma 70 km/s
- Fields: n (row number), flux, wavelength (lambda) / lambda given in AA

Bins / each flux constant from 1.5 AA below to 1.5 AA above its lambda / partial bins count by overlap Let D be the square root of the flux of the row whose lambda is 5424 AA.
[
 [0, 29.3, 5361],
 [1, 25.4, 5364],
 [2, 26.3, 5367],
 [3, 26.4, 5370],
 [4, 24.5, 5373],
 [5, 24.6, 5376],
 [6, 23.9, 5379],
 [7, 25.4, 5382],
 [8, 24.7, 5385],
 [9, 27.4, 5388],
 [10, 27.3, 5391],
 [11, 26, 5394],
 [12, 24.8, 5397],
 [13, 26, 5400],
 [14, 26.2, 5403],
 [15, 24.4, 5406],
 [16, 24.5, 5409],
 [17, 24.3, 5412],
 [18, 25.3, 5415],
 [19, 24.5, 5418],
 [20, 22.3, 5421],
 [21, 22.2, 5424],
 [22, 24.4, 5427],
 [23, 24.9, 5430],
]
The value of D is 4.712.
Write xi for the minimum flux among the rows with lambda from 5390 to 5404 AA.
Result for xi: 24.8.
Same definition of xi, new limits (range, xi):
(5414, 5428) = 22.2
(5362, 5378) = 24.5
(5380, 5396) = 24.7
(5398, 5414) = 24.3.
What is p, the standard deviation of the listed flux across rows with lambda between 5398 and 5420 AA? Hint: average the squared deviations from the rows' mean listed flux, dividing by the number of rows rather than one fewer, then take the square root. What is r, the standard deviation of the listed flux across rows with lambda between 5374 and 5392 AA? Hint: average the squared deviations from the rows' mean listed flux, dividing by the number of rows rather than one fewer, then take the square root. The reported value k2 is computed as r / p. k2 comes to 1.8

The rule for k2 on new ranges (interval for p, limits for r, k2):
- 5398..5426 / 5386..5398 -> 0.8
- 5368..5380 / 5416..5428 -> 1.2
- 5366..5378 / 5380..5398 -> 1.2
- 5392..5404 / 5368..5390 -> 2.1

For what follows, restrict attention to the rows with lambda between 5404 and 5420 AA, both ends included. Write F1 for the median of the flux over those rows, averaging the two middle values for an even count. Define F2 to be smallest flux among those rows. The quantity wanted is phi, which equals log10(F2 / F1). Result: -0.004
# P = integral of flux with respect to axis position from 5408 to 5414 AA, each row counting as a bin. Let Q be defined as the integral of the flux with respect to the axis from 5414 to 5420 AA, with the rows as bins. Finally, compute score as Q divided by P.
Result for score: 1.01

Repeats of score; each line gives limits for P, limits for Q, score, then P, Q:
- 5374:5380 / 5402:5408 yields 1.04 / 146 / 151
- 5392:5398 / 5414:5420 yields 0.96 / 154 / 148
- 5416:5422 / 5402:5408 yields 1.06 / 142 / 151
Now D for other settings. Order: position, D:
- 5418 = 4.950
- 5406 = 4.940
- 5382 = 5.040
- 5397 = 4.980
